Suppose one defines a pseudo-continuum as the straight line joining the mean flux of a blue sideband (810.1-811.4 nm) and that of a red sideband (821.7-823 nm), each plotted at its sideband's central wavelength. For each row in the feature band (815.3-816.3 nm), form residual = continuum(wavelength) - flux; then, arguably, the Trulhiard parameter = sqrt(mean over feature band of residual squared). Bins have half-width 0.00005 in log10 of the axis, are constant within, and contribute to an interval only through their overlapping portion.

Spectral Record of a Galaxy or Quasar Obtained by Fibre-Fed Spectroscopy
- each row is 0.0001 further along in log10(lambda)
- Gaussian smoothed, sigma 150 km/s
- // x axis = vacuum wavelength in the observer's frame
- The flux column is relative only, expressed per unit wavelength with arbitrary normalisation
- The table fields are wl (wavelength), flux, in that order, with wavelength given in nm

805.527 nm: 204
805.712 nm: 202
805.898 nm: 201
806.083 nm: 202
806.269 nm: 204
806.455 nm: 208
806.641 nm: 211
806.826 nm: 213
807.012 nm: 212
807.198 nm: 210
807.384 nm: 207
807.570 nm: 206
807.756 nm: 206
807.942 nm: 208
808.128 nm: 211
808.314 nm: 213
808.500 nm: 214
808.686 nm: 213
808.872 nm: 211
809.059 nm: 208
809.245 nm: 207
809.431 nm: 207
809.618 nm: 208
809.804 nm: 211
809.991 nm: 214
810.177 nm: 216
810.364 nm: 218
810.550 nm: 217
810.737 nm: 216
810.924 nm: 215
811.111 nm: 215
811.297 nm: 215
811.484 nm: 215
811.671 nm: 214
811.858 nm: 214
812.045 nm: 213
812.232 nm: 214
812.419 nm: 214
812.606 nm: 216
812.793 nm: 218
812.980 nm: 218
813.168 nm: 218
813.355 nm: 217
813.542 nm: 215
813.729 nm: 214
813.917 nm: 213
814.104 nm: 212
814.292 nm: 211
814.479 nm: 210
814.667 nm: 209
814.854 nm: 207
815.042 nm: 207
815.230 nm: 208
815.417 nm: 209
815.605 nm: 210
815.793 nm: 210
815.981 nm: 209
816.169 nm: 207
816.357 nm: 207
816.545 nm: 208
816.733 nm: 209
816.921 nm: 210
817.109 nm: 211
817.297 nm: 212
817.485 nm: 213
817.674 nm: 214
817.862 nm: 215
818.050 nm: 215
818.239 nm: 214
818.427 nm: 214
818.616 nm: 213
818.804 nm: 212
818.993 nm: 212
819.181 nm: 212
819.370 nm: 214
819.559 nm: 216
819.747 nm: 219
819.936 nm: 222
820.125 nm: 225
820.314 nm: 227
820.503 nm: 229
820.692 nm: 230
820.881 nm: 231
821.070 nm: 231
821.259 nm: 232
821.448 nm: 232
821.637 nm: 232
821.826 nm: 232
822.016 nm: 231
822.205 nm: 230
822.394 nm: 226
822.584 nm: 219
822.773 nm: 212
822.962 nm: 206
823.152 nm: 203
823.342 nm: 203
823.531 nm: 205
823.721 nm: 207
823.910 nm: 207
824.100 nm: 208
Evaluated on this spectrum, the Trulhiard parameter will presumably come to 10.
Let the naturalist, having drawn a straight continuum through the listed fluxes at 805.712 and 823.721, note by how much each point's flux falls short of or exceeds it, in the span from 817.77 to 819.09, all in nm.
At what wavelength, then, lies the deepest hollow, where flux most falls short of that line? 818.993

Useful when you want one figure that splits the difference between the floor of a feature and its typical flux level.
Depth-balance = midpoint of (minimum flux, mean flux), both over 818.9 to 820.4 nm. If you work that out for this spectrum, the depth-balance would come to 215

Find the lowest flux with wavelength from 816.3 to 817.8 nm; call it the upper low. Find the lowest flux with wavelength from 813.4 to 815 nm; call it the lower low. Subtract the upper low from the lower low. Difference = 0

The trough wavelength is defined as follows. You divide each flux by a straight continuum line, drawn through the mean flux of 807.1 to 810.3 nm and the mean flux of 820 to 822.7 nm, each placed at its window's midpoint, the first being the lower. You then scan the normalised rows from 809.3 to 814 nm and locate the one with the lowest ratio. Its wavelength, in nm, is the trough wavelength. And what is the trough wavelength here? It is 813.917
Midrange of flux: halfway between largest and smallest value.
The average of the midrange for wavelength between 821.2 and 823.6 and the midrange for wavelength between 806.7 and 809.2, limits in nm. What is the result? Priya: 214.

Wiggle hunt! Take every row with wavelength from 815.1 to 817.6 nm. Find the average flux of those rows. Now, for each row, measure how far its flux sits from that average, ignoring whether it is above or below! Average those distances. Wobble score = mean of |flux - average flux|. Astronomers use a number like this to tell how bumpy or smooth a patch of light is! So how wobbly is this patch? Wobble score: 1.4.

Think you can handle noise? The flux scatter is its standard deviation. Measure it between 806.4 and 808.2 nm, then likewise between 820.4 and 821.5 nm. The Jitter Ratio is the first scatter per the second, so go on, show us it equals 2.2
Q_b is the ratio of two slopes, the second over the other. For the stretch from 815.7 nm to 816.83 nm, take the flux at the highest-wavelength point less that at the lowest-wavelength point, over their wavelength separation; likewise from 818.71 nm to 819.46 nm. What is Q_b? -3.3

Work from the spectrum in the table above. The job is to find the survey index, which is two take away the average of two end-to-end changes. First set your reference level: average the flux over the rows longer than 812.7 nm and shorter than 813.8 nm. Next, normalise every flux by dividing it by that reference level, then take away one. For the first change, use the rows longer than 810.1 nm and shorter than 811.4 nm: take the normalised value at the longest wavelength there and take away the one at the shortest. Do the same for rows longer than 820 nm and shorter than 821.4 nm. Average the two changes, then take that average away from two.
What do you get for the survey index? 1.986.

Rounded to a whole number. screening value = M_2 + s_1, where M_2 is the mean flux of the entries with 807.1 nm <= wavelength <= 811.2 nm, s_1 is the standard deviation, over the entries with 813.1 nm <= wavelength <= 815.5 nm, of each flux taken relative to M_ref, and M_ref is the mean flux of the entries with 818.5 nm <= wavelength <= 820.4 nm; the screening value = 215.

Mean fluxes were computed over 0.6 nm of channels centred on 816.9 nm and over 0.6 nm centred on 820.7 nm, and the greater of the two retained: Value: 230.0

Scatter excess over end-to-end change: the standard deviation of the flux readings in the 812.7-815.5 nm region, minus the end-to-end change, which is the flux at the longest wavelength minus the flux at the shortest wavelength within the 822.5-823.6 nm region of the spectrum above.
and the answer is 18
